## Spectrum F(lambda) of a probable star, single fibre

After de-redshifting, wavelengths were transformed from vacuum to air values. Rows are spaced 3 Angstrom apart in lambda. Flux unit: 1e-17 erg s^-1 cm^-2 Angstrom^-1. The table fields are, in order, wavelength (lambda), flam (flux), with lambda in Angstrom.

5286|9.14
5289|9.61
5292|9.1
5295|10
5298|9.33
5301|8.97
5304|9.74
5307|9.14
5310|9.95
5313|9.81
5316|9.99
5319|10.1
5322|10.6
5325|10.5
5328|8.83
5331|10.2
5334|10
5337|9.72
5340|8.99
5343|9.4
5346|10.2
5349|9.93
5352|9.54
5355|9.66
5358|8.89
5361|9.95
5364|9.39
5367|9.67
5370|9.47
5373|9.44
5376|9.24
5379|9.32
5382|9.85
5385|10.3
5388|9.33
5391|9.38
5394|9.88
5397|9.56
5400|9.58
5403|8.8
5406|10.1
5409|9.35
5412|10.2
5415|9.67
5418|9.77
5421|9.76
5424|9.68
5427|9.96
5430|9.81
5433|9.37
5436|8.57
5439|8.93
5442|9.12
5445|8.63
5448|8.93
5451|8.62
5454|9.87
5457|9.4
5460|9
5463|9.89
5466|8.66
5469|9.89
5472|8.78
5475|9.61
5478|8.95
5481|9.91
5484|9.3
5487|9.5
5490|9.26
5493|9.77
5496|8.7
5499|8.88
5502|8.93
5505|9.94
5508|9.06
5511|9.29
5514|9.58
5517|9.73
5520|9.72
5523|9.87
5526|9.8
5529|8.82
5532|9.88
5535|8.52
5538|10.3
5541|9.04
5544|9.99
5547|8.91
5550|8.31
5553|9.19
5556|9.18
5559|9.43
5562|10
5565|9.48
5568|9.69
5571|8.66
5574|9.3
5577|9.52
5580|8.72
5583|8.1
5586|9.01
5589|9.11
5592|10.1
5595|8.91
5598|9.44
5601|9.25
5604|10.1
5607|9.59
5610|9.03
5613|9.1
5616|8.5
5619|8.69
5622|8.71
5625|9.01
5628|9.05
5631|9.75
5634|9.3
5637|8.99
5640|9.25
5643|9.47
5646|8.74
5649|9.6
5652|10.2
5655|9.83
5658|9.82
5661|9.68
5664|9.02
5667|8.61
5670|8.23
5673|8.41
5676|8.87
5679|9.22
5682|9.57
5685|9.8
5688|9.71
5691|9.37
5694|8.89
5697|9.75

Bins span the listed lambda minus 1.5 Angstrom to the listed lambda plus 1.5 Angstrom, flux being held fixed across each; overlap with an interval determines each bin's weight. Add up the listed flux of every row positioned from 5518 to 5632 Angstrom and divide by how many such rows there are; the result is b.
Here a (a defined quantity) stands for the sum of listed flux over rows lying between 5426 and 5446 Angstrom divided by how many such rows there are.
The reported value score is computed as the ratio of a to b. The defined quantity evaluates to 0.99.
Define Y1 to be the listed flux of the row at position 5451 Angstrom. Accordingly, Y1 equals 8.62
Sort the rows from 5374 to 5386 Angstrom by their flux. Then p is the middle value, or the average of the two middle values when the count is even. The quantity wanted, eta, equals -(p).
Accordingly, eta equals -9.6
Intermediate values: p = 9.6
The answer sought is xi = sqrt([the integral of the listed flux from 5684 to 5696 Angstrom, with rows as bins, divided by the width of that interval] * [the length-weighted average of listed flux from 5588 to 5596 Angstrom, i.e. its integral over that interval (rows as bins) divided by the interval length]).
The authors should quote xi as 9.43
